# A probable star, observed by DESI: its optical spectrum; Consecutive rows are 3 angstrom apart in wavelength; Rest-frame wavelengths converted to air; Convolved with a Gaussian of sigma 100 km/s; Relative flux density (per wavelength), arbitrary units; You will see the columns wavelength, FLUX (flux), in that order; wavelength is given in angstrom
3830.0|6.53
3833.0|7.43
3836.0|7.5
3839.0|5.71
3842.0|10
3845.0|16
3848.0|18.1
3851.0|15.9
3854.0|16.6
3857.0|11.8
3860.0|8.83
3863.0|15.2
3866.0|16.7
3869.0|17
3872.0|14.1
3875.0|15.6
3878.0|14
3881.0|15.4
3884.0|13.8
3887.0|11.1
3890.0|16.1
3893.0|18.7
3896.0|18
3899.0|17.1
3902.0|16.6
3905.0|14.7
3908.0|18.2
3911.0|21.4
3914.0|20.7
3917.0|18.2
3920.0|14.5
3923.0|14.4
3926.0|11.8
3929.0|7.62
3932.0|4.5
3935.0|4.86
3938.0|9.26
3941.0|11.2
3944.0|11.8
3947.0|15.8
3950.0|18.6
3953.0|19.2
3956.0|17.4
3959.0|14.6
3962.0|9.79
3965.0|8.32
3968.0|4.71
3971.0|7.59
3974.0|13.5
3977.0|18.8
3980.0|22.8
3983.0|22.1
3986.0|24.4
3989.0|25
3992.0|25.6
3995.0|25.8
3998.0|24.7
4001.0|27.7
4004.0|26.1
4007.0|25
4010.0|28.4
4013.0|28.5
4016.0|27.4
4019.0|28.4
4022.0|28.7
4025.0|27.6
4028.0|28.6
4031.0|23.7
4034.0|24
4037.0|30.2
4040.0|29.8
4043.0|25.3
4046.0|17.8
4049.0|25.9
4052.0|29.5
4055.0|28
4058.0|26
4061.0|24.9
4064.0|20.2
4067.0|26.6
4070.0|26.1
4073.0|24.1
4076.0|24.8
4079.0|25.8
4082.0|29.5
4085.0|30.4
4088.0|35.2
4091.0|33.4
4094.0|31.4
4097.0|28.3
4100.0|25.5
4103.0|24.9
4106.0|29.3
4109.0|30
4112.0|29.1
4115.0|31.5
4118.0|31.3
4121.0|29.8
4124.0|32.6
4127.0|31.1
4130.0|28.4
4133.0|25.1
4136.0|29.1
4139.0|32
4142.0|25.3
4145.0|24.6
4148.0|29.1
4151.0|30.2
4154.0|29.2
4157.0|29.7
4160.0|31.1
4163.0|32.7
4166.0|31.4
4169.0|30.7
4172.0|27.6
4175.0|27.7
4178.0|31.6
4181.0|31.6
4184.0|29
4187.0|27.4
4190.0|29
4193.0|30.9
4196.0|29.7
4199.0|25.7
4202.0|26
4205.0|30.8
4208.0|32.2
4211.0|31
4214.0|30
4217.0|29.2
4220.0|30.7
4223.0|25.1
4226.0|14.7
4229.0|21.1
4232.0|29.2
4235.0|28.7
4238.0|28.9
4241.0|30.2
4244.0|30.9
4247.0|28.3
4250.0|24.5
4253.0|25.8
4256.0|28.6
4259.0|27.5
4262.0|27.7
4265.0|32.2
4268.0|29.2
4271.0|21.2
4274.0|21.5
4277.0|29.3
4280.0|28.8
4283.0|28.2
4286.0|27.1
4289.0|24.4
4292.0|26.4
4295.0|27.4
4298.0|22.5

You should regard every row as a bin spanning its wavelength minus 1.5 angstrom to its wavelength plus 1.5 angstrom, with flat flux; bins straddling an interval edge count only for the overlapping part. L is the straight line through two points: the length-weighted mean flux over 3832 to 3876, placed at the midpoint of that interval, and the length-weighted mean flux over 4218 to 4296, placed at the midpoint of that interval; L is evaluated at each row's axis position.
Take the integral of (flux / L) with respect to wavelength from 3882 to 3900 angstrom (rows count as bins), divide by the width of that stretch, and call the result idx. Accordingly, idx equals 1.09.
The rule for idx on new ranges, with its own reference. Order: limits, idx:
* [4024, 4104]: 1.33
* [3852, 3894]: 1.06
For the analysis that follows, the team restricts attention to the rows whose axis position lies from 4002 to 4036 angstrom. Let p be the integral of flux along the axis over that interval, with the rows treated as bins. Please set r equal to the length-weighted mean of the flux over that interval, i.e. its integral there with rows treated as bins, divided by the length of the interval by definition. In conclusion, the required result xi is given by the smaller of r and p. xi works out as 27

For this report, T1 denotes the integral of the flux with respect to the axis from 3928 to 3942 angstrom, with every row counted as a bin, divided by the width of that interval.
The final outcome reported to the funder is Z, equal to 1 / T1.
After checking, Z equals 0.136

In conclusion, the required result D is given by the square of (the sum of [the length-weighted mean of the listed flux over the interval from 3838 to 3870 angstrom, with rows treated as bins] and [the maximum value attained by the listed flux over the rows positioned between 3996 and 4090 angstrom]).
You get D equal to 2409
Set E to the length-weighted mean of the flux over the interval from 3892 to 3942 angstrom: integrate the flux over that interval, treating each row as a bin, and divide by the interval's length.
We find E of 14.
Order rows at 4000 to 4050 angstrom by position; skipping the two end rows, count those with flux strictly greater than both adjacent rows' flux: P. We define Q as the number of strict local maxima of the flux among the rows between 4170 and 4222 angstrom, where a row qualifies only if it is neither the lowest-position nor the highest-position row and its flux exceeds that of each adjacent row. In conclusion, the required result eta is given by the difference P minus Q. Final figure 2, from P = 4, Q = 2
